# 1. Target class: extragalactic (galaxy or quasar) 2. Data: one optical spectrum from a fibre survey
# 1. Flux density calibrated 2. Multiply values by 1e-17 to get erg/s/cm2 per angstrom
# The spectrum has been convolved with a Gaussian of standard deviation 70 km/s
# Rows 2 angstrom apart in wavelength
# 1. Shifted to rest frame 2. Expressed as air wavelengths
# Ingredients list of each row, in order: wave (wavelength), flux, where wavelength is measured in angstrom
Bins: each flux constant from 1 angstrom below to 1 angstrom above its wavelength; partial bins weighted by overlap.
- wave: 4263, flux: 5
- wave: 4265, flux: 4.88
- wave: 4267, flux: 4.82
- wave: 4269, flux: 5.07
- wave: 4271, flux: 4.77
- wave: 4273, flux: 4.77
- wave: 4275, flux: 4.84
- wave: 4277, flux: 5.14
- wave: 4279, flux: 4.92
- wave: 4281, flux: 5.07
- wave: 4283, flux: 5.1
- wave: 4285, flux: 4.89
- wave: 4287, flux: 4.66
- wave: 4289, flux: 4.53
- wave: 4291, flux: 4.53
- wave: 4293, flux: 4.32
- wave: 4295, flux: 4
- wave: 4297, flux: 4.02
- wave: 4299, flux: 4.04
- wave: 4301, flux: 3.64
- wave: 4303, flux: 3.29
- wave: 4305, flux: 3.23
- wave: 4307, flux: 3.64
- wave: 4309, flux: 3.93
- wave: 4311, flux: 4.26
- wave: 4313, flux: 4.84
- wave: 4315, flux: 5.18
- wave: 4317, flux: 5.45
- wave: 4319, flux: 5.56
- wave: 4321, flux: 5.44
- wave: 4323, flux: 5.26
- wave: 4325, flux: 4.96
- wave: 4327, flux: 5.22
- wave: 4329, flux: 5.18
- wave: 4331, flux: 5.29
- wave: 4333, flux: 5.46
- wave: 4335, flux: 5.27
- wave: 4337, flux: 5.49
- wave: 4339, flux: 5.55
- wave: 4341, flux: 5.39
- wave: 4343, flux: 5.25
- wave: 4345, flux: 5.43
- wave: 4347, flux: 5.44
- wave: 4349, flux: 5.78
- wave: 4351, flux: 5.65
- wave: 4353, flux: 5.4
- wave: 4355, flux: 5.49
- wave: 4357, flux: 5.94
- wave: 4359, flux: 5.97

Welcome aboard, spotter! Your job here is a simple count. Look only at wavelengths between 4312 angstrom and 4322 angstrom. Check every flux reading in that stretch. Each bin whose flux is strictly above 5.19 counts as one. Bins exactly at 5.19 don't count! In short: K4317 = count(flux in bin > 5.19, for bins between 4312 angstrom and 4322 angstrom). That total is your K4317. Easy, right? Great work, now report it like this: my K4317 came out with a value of 3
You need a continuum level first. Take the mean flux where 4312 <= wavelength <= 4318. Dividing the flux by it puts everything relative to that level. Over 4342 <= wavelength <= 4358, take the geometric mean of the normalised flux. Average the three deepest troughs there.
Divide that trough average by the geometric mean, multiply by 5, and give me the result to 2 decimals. 4.83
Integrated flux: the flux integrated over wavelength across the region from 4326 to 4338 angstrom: 64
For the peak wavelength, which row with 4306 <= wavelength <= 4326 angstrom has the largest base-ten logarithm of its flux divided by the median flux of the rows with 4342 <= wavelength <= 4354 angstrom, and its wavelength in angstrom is 4319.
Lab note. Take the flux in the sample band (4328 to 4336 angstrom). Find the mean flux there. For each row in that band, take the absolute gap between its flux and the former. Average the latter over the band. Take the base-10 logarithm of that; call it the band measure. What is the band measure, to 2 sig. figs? -1.1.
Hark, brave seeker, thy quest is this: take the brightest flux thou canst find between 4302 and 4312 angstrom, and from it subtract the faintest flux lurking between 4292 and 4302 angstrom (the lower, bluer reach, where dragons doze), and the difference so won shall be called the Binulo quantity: 0.6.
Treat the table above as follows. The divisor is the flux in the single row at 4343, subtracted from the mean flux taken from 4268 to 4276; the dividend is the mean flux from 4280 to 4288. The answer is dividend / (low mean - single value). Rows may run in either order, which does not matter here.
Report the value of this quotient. -13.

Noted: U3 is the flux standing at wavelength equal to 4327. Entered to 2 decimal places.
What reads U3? 5.22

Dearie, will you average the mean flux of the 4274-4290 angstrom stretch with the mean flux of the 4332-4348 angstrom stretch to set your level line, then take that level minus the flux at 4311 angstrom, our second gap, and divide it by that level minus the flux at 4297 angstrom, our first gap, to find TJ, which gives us 0.8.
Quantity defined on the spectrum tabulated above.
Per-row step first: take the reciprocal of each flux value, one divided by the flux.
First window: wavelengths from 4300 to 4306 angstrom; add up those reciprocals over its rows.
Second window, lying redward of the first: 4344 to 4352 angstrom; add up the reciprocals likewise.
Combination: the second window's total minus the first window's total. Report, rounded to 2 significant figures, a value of -0.17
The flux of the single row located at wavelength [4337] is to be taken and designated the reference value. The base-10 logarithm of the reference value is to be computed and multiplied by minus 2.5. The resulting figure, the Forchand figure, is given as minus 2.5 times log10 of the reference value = -1.85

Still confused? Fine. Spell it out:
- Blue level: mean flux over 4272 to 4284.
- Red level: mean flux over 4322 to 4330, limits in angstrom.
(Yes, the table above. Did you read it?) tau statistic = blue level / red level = 0.96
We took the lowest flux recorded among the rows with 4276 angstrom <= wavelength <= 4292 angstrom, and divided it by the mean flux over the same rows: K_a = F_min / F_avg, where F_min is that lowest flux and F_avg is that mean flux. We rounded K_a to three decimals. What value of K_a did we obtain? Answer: 0.933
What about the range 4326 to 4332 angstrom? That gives 0.990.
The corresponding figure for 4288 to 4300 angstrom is 0.943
